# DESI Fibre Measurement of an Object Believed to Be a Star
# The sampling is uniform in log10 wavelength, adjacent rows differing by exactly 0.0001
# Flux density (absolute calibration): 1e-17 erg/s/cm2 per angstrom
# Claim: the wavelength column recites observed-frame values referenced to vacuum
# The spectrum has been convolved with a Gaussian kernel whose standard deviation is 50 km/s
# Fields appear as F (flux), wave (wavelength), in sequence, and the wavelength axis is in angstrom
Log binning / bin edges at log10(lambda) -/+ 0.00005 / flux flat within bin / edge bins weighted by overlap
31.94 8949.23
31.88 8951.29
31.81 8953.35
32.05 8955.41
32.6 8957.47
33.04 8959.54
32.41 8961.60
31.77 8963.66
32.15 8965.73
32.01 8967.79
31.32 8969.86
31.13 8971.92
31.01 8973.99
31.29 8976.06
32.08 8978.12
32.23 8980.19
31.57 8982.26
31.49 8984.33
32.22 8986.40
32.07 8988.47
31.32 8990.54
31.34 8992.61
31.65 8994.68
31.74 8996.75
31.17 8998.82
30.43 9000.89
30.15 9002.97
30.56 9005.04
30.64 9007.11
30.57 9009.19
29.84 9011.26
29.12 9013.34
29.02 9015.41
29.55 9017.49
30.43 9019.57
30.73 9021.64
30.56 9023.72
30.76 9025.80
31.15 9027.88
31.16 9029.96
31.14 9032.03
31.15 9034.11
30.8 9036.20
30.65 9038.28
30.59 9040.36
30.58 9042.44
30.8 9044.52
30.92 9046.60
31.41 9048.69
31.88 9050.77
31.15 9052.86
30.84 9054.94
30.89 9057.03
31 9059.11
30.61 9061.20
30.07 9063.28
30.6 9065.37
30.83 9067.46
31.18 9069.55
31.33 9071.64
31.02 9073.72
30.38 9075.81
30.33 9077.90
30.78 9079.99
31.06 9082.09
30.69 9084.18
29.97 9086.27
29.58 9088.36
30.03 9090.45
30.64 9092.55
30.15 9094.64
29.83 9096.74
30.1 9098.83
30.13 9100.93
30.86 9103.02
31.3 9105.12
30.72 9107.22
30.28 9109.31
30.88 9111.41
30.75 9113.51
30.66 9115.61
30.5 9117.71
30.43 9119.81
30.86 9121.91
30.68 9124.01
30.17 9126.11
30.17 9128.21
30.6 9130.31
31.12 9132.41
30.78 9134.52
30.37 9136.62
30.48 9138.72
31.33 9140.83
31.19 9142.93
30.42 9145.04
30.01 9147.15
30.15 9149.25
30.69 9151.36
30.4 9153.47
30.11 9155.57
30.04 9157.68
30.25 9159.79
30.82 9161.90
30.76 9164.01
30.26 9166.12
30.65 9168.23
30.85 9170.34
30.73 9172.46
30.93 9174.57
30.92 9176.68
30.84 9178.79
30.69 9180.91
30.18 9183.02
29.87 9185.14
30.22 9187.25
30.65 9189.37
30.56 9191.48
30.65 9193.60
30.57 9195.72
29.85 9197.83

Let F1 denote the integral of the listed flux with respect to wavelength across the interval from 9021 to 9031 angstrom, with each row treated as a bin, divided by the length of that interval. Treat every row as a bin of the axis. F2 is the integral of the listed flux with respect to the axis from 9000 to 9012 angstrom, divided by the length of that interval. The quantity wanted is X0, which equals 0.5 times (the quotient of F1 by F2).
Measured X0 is 0.508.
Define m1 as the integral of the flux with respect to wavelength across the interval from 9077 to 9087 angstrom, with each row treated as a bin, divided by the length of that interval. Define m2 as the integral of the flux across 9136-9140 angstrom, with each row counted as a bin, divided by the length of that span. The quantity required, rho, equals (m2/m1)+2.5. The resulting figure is 3.50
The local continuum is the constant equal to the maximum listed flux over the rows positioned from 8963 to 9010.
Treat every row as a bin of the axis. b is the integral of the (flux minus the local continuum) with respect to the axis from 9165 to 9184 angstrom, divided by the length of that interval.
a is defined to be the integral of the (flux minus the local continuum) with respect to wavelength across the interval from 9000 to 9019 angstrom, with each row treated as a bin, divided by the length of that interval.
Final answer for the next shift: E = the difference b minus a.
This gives 0.7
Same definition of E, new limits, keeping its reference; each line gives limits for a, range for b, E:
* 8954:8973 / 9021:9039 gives -1.1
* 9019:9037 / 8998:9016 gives -0.7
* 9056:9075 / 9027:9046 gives 0.1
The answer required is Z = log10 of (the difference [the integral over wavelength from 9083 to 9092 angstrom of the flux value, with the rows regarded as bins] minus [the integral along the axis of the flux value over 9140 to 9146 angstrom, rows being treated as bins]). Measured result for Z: 1.93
